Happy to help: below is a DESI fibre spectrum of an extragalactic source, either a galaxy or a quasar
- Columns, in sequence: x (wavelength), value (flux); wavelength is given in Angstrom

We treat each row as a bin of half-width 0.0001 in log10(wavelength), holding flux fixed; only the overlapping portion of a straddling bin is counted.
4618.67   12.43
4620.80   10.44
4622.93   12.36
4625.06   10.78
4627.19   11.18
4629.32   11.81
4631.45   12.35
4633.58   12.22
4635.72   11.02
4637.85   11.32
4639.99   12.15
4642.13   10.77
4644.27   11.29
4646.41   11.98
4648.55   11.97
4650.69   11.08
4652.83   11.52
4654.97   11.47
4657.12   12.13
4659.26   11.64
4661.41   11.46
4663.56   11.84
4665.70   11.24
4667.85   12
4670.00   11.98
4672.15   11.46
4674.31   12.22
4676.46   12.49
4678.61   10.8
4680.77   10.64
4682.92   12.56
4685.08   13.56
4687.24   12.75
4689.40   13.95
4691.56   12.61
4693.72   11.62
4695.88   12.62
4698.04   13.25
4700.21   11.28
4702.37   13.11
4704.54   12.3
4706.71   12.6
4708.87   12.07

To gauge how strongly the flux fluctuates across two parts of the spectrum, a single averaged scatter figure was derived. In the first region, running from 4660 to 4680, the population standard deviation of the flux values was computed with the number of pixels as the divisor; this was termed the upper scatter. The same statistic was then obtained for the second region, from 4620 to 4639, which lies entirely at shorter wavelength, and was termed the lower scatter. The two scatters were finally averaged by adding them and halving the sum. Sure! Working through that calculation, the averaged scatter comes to 0.58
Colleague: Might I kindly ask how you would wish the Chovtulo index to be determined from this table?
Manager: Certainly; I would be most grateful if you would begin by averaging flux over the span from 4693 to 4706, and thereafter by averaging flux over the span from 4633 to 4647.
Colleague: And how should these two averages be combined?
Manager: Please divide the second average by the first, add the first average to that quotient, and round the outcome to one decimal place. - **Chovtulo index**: 13.3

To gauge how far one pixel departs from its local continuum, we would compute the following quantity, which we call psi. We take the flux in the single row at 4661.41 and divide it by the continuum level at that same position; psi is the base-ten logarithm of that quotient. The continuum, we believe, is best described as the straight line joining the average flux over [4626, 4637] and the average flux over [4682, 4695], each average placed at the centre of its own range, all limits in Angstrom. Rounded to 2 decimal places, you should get -0.03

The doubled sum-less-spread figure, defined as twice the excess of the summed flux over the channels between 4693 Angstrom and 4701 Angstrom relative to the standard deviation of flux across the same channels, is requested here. 96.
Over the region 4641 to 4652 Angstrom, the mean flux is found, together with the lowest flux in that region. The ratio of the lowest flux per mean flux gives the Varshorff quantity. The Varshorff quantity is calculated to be 0.943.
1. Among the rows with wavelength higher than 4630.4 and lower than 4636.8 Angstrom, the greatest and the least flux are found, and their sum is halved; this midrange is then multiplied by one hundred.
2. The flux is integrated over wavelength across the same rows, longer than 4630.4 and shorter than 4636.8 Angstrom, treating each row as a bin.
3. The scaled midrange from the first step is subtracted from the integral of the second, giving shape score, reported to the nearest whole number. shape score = -1093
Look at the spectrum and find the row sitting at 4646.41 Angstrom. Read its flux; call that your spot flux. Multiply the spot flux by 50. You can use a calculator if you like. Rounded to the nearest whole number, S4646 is 599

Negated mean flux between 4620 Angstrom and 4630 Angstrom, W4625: -11.3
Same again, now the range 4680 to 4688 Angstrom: -12.4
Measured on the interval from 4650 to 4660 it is -11.6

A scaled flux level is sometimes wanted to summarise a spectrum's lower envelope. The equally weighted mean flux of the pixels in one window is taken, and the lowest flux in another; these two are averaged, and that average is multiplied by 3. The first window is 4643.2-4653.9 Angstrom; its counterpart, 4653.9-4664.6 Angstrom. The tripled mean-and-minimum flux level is 34.5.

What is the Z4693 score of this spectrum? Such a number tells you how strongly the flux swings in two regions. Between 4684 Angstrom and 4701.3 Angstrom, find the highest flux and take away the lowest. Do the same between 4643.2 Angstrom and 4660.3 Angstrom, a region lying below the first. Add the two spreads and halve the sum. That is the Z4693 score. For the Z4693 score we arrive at 1.9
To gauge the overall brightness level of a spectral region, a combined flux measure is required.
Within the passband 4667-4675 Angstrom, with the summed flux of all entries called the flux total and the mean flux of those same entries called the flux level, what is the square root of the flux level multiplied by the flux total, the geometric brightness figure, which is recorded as 23.8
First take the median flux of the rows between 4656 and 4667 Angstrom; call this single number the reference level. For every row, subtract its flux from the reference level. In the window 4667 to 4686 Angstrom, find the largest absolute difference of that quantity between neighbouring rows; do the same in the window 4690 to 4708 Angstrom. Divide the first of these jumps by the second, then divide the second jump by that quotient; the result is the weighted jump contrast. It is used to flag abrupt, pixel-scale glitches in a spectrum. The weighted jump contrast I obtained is 2.0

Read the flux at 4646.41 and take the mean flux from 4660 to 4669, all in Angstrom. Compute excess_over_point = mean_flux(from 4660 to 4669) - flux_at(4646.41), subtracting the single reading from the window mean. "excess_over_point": -0.3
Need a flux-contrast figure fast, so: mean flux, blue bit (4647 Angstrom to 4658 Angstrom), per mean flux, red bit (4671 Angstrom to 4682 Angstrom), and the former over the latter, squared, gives 1.02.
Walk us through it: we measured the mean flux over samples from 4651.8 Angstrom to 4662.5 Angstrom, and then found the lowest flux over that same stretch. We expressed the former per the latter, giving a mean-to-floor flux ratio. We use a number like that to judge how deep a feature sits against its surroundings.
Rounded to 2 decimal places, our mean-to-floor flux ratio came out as 1.02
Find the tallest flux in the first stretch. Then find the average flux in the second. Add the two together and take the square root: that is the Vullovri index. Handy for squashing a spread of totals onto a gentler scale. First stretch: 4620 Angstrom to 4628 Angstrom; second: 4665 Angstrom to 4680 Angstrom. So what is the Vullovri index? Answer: 4.91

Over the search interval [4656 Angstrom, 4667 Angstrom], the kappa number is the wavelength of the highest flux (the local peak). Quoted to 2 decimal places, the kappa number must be 4657.12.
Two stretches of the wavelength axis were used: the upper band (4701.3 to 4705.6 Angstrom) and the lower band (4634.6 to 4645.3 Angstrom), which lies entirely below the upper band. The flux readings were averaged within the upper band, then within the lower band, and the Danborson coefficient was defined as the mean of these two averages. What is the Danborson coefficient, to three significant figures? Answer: 12.0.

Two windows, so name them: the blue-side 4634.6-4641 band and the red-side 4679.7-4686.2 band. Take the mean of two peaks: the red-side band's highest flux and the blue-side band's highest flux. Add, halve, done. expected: 12.9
